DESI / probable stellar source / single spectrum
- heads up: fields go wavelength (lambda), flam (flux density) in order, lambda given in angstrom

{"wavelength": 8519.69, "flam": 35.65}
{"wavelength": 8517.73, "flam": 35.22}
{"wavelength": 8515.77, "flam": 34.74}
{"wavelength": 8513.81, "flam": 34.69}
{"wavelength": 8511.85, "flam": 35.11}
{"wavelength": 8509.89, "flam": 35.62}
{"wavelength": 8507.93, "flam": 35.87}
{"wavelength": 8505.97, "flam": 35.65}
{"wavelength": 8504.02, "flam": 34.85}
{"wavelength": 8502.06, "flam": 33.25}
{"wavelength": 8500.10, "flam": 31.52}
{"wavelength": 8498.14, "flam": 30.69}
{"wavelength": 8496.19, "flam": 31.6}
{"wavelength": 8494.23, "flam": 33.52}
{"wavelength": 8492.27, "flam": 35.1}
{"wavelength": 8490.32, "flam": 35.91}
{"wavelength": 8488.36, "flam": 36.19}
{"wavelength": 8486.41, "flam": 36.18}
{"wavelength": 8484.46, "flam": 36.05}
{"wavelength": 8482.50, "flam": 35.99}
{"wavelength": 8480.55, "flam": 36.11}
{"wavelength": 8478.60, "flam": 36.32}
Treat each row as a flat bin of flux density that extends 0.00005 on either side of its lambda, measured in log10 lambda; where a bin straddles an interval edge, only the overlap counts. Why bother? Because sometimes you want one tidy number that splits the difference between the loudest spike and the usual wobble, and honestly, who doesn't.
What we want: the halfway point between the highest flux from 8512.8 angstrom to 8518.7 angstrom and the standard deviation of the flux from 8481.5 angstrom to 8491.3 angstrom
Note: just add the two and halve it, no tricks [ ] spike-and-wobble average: 17.7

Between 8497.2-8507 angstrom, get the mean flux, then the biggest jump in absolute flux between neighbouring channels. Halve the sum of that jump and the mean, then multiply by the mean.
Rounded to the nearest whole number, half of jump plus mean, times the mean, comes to 580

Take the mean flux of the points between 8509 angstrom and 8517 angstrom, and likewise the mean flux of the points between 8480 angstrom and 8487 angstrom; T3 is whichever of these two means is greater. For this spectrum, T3 36.1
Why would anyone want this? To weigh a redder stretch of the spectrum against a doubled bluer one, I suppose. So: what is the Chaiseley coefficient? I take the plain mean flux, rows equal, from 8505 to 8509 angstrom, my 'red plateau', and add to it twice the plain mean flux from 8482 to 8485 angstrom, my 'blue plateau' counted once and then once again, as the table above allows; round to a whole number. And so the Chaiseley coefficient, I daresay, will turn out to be 108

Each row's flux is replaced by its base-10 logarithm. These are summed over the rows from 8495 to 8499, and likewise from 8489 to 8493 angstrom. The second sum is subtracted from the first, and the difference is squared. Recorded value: 0.013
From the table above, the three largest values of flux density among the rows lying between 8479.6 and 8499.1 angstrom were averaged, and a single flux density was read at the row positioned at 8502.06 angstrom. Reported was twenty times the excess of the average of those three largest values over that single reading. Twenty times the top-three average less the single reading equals 58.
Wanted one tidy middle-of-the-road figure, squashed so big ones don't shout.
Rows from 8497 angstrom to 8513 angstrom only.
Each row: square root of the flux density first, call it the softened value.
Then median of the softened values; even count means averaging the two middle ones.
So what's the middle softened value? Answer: 5.91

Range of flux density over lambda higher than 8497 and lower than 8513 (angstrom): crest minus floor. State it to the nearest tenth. 5.2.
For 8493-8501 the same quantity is 2.8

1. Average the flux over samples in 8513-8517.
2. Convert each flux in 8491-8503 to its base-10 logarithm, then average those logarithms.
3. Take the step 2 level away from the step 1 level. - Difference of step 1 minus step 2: 33.2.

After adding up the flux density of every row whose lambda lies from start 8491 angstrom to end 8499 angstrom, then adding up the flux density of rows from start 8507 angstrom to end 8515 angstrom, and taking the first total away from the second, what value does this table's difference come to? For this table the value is 10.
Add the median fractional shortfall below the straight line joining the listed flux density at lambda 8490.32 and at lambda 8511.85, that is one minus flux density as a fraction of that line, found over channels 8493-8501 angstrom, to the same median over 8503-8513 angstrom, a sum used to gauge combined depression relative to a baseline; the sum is 0.10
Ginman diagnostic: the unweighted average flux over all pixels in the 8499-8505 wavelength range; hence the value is 33.2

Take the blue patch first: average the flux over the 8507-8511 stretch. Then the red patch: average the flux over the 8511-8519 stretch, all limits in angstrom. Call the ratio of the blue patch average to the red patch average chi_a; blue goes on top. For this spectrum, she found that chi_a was 1.02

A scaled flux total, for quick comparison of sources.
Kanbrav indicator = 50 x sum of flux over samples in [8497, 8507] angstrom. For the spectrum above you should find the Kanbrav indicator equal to 8298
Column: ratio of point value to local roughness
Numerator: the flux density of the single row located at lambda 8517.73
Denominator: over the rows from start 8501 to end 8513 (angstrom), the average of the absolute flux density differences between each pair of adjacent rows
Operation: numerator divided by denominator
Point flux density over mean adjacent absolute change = 52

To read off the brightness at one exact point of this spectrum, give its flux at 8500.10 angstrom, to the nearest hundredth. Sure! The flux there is 31.52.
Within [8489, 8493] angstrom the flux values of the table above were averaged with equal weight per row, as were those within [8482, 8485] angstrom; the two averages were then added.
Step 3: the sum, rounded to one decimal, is 71.5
